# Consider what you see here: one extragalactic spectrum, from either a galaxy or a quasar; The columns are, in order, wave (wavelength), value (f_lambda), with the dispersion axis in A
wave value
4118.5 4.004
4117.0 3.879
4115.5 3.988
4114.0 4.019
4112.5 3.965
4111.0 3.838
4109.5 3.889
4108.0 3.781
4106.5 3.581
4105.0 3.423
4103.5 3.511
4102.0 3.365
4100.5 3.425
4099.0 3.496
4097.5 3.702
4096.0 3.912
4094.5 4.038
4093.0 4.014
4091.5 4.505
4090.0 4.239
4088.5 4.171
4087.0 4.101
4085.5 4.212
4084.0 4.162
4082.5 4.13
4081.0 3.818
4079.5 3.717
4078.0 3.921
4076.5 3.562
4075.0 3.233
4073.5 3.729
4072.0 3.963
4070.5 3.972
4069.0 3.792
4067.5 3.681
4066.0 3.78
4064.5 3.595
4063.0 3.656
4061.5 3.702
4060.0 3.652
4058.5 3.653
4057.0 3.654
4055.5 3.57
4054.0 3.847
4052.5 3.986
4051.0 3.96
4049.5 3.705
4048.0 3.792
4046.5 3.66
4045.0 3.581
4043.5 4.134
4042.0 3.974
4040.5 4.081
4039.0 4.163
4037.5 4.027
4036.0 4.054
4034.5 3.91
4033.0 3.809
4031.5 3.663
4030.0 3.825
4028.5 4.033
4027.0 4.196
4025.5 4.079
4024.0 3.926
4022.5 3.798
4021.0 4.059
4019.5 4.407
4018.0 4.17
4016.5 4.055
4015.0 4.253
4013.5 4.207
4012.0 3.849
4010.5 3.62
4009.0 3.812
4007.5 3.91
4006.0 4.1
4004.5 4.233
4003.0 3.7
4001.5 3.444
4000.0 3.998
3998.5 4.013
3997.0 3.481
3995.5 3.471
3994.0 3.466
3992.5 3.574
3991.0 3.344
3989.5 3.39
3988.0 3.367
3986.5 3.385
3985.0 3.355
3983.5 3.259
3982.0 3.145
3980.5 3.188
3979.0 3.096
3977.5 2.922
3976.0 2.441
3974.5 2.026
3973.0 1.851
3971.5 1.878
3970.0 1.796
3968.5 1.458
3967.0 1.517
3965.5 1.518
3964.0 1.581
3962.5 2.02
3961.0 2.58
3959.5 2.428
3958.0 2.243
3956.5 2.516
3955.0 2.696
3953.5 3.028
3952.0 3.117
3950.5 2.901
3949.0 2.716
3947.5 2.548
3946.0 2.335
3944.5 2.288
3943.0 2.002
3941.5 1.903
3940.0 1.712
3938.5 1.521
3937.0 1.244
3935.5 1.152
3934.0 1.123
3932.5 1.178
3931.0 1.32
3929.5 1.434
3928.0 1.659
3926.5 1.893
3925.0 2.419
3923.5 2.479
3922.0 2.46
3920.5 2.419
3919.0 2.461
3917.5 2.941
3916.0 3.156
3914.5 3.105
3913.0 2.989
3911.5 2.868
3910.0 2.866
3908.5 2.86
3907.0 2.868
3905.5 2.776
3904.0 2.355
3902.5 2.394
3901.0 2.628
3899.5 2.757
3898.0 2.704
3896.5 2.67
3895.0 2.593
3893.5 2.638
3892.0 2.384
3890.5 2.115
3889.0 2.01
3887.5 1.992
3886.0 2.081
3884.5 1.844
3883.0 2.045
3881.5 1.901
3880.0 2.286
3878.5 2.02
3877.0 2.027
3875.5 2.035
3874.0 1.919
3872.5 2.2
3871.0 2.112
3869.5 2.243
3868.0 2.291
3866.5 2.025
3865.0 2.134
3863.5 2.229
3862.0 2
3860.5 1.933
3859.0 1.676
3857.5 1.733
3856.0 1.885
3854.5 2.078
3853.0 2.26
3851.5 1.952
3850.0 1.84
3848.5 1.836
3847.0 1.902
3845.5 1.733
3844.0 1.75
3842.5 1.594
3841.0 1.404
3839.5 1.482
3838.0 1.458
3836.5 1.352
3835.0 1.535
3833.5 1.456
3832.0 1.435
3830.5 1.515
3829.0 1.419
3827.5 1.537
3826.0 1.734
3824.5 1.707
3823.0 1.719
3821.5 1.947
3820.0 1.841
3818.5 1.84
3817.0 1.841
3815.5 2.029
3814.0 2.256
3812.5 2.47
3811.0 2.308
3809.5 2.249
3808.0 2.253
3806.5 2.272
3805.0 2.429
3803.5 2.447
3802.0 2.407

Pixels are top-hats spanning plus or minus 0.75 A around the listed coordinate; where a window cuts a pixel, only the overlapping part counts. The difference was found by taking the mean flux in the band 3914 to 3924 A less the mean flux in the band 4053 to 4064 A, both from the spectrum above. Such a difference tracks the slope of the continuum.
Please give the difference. -1.0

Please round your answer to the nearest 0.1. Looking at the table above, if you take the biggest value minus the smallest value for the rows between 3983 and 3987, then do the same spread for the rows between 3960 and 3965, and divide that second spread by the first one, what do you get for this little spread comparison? 7.9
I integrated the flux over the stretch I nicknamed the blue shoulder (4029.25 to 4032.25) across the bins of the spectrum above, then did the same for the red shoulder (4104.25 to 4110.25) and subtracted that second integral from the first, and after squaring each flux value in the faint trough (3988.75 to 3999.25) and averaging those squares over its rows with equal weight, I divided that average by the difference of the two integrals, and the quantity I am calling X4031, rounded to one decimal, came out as -1.2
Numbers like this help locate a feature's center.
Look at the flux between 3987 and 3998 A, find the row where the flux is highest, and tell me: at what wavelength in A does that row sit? 3992.5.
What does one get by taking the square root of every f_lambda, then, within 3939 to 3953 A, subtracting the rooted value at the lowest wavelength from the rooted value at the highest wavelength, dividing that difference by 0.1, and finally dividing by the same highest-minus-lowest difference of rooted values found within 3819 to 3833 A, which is -29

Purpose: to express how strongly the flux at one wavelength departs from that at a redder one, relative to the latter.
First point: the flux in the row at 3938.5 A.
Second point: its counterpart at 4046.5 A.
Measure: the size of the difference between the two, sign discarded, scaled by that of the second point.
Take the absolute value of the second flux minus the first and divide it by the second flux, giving 0.58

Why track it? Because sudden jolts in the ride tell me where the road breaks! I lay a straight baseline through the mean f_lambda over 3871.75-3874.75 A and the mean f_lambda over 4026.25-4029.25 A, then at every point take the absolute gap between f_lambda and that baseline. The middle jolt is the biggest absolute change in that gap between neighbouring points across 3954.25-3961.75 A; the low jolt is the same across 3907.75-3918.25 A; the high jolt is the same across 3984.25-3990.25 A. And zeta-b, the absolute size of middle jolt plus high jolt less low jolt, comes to 0.10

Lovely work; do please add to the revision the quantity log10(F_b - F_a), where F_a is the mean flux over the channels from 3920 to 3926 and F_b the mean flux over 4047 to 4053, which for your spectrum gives 0.15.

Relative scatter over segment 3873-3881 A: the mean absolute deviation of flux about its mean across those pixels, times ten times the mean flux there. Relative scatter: 1.9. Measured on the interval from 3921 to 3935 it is 8.5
